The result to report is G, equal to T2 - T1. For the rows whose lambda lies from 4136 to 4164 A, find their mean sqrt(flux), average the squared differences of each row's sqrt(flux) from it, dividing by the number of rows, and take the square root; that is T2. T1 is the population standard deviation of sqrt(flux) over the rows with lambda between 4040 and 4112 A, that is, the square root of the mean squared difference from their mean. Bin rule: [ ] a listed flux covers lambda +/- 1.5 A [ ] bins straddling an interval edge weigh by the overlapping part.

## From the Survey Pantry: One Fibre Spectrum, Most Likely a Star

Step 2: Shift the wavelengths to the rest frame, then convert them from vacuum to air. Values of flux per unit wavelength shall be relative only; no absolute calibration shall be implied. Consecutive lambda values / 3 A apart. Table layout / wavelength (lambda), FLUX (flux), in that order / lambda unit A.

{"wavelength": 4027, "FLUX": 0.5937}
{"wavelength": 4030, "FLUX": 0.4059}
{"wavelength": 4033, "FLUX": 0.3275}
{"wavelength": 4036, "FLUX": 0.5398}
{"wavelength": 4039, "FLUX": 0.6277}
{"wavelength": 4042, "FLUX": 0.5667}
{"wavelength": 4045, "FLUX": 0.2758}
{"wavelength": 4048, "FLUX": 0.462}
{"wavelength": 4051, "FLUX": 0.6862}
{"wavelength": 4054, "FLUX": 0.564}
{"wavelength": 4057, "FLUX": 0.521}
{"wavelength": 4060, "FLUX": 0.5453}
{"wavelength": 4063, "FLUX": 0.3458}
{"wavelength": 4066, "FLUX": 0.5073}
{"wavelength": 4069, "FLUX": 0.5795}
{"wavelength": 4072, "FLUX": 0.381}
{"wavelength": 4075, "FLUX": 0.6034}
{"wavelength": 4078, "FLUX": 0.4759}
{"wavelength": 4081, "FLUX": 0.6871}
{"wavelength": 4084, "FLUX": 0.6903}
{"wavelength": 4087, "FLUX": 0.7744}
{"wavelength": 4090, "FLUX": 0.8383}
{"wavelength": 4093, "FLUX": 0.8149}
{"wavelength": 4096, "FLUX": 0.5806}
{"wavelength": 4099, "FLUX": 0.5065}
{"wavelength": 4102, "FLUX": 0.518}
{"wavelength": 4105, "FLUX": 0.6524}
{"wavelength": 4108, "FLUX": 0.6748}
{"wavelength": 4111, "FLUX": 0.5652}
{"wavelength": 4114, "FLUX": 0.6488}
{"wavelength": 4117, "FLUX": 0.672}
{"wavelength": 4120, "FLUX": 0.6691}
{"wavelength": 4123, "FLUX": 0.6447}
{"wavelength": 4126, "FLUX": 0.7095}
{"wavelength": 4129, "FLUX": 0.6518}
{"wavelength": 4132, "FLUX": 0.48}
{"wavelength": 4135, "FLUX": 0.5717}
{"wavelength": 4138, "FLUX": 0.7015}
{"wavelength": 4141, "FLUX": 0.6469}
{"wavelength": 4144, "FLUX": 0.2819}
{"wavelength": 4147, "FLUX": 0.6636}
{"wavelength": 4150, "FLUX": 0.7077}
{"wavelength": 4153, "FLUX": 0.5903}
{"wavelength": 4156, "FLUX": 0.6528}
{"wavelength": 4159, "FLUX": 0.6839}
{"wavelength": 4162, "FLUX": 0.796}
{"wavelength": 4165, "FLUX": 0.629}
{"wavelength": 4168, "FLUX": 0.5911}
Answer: 0.005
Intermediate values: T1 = 0.092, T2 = 0.097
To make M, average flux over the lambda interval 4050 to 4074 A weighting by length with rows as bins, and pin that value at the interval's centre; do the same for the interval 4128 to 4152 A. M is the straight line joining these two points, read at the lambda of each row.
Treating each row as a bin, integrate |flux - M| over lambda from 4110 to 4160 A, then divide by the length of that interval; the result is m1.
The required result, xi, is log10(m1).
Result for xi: -1.05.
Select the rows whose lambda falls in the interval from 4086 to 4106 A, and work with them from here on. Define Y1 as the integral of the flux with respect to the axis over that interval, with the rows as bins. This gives 13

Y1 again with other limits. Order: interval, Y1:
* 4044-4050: 2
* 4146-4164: 12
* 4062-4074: 6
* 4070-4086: 9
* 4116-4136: 13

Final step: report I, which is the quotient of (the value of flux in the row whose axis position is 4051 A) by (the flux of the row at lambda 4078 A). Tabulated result 1.44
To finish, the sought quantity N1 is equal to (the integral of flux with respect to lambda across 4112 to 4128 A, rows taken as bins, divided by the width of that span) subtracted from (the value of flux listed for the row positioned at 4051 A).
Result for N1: 0.02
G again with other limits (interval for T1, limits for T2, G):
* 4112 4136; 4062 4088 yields 0.049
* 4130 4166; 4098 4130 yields -0.047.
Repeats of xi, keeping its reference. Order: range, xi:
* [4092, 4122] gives -1.06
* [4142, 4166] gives -0.98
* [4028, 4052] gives -0.94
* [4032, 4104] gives -0.95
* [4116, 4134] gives -1.02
